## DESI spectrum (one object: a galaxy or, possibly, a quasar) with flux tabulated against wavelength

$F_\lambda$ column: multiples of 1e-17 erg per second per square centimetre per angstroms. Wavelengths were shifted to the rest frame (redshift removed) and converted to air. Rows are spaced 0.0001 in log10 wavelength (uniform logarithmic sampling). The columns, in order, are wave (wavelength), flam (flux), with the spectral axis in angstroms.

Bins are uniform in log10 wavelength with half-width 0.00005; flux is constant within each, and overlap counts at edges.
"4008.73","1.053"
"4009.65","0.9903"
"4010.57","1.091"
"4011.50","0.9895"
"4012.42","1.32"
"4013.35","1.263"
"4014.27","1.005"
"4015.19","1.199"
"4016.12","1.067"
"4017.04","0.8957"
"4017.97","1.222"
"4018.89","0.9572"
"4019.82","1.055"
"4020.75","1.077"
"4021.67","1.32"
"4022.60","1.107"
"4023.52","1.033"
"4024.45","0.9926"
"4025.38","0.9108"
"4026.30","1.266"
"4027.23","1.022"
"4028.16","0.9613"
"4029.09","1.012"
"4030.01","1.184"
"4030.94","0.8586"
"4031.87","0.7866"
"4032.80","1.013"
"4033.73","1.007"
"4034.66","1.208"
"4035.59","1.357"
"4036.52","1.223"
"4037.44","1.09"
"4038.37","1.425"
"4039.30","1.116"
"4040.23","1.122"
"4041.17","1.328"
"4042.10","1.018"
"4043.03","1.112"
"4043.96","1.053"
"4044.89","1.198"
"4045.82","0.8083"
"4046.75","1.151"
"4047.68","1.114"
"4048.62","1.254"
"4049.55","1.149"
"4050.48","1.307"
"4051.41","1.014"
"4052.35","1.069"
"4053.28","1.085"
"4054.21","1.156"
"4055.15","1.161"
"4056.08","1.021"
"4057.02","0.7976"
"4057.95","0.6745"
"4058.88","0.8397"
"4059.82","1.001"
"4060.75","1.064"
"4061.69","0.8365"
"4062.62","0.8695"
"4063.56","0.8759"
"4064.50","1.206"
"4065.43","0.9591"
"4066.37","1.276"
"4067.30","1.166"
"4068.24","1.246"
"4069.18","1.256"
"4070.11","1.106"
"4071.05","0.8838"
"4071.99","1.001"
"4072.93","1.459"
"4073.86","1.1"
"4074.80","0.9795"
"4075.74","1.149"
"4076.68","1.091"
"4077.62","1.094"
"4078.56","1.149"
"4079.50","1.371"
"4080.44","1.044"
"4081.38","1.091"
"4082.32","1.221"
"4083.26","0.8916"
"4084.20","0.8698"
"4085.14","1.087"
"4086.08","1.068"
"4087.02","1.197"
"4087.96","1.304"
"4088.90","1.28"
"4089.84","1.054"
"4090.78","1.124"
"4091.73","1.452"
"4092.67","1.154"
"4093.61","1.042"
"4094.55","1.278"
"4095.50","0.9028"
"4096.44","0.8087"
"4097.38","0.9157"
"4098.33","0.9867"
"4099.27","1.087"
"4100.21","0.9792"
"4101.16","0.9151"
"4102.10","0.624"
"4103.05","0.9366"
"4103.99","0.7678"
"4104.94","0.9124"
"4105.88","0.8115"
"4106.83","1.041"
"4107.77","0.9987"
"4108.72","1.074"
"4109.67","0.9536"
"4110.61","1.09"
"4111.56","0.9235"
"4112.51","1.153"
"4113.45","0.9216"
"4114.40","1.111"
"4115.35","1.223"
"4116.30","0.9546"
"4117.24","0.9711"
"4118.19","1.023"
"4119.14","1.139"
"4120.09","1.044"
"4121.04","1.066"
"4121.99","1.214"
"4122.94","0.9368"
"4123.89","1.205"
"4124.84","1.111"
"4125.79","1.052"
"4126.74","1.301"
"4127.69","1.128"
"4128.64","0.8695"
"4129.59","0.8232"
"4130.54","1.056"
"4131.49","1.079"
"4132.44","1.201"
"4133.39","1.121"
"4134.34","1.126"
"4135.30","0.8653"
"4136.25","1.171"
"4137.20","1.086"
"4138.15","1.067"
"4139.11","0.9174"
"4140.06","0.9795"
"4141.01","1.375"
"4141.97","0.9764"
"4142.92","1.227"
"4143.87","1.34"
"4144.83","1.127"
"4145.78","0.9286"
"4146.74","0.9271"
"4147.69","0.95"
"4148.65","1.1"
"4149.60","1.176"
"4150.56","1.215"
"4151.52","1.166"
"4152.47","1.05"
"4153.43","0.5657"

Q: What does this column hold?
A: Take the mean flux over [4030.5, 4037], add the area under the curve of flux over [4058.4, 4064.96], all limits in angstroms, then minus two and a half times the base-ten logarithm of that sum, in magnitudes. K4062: -2.2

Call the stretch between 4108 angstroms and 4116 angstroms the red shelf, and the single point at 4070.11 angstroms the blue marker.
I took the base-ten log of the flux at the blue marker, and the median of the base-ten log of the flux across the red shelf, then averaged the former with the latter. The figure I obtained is 0.039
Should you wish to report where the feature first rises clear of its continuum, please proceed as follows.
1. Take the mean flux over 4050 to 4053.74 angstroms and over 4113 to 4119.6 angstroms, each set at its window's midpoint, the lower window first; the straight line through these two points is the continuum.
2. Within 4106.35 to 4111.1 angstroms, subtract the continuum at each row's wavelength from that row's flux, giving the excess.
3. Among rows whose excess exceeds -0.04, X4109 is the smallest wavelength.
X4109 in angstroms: 4106.83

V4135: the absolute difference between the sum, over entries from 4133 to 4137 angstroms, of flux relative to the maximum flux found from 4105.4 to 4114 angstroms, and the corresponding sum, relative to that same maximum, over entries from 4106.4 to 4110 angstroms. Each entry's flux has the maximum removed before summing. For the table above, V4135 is 0.22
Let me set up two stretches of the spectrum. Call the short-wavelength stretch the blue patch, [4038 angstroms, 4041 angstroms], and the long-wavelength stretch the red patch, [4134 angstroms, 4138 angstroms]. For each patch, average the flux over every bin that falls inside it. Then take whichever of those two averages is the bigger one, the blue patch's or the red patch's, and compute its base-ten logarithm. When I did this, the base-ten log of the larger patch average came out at 0.087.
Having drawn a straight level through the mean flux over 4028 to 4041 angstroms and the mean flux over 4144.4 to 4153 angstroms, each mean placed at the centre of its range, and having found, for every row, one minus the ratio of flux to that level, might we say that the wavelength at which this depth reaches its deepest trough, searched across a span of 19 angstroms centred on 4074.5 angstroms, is 4071.05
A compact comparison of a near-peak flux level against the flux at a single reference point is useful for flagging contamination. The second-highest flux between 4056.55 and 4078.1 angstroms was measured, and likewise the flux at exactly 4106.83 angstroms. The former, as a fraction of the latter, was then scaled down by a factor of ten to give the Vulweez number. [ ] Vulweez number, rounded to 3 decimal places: 0.123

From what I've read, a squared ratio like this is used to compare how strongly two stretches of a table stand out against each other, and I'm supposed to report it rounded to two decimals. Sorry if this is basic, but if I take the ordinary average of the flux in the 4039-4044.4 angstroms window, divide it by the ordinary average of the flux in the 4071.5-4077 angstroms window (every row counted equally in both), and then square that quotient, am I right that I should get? 0.99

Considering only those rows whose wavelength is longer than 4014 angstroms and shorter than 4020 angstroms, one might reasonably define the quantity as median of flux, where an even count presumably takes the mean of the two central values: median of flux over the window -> 1.055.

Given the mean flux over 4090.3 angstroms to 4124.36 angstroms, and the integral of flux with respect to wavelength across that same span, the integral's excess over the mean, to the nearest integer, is 34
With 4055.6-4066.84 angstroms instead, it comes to 10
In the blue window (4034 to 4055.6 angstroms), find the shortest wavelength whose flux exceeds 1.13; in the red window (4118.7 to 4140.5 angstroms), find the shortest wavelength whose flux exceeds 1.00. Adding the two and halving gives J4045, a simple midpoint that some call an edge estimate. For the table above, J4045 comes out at 4076.9 angstroms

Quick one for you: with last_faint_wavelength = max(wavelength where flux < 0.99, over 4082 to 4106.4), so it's 4105.88 angstroms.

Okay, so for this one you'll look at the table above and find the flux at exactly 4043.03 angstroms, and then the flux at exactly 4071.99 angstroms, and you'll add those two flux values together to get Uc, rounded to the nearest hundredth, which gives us 2.11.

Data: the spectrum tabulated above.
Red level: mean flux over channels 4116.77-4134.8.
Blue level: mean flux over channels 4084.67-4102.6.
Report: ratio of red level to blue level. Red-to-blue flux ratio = 1.01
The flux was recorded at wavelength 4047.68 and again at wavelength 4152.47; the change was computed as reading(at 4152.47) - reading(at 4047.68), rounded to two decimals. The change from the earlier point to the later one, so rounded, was -0.06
